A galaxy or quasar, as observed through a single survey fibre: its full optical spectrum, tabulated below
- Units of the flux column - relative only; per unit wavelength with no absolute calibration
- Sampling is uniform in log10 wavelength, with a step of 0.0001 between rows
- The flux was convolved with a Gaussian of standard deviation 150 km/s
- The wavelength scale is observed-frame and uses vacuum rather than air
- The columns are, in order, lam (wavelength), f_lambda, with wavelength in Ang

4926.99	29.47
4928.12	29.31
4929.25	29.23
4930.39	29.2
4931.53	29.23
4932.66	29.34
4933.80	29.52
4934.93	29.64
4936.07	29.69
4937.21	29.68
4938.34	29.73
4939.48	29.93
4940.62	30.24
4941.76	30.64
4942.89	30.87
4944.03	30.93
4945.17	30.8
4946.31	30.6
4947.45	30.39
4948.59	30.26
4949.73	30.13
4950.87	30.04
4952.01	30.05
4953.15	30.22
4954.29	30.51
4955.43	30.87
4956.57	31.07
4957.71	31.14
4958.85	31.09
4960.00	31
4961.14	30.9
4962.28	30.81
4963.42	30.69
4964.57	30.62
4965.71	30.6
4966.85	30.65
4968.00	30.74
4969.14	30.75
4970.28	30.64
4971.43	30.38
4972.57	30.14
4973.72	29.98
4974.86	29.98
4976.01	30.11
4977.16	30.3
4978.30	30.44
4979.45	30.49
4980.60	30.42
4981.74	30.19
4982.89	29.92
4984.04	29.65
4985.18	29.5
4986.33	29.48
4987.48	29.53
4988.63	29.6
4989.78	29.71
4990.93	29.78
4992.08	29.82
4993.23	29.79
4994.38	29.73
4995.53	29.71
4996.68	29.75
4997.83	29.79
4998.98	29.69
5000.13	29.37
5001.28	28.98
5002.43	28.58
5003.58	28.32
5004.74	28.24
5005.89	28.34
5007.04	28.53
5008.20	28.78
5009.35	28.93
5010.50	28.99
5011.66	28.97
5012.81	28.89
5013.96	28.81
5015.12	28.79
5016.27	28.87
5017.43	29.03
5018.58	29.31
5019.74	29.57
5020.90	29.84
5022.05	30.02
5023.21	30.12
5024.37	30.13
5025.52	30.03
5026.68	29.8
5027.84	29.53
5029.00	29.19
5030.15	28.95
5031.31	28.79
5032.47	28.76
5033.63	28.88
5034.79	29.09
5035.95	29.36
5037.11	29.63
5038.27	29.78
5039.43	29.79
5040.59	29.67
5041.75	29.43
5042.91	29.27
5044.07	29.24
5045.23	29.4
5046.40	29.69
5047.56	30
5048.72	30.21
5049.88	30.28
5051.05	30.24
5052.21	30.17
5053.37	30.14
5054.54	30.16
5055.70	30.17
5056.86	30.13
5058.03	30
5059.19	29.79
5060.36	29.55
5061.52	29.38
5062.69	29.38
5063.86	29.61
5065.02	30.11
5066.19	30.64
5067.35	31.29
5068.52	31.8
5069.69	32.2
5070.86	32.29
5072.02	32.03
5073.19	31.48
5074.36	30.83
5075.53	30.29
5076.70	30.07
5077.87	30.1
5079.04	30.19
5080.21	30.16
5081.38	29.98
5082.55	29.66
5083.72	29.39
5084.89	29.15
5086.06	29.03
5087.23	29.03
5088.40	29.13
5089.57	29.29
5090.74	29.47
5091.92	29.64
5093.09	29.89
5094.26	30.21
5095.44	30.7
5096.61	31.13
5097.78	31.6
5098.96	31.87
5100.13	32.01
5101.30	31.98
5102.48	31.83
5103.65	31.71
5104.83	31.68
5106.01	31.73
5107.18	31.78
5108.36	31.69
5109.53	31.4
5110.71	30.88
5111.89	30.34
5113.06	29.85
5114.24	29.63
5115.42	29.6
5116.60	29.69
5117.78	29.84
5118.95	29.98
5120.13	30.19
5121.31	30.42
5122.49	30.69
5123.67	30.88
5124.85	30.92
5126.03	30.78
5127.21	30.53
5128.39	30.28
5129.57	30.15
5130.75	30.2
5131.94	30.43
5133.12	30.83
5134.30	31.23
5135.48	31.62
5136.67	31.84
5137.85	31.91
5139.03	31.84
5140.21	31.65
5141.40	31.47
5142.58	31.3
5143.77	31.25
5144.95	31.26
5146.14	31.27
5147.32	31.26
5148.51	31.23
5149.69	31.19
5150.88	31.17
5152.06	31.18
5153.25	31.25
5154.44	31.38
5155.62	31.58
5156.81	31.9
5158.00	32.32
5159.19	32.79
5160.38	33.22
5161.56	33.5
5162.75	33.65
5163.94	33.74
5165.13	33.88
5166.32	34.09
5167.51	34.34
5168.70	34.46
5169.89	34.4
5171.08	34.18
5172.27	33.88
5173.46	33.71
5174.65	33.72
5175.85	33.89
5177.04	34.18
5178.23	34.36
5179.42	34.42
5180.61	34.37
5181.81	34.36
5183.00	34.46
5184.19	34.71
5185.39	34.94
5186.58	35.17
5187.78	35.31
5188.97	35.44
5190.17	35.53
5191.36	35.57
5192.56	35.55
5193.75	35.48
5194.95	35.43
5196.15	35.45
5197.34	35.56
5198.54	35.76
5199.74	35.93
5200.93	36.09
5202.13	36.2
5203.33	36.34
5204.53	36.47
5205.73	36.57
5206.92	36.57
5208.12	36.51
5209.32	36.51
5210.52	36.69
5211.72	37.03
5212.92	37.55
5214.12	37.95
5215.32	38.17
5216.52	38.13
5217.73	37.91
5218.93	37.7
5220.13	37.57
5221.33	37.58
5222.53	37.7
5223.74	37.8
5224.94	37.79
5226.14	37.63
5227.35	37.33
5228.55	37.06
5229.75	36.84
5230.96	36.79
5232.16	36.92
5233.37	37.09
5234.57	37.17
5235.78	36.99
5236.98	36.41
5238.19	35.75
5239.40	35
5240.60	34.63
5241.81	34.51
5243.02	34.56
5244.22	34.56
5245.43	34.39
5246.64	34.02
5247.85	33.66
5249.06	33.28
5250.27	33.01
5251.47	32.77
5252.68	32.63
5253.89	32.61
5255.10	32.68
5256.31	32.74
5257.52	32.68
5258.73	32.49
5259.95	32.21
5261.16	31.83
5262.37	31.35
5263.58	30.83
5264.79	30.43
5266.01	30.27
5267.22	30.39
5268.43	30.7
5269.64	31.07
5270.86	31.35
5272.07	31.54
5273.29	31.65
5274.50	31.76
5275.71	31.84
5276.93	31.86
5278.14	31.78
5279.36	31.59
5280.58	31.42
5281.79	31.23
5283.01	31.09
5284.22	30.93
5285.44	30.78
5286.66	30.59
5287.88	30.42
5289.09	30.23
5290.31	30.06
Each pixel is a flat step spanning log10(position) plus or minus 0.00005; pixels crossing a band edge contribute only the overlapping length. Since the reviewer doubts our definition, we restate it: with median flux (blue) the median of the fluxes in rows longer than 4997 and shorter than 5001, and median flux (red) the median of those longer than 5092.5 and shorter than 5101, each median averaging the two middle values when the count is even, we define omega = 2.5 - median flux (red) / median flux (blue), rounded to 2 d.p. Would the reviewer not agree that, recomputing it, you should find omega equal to 1.45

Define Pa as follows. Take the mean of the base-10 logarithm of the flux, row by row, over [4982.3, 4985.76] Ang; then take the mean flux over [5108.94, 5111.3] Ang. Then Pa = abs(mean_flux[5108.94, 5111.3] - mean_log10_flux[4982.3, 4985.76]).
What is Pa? 29.7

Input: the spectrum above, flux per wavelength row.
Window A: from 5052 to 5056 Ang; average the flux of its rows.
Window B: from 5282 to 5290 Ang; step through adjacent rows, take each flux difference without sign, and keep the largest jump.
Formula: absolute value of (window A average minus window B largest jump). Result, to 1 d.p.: 30.0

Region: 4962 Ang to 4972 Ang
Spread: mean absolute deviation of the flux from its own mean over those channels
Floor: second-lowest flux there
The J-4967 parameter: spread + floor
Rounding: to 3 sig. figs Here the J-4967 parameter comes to 30.7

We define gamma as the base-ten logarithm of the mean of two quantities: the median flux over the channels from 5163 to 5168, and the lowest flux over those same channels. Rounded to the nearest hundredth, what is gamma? 1.53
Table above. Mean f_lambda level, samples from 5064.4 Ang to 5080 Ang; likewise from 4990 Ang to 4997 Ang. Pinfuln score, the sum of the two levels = 61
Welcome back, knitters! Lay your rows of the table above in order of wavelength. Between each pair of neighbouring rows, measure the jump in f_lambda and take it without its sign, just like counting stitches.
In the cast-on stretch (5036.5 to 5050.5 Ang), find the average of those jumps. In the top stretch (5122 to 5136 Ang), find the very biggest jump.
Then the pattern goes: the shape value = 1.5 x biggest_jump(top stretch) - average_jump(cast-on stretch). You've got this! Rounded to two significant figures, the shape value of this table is 0.44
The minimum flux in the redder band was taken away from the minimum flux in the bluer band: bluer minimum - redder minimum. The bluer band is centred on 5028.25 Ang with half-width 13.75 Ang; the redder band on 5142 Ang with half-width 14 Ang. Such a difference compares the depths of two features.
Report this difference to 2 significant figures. -1.4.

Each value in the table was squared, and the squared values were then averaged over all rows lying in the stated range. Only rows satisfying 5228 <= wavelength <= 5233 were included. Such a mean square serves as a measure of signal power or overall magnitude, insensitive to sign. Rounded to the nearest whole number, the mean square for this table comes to 1362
